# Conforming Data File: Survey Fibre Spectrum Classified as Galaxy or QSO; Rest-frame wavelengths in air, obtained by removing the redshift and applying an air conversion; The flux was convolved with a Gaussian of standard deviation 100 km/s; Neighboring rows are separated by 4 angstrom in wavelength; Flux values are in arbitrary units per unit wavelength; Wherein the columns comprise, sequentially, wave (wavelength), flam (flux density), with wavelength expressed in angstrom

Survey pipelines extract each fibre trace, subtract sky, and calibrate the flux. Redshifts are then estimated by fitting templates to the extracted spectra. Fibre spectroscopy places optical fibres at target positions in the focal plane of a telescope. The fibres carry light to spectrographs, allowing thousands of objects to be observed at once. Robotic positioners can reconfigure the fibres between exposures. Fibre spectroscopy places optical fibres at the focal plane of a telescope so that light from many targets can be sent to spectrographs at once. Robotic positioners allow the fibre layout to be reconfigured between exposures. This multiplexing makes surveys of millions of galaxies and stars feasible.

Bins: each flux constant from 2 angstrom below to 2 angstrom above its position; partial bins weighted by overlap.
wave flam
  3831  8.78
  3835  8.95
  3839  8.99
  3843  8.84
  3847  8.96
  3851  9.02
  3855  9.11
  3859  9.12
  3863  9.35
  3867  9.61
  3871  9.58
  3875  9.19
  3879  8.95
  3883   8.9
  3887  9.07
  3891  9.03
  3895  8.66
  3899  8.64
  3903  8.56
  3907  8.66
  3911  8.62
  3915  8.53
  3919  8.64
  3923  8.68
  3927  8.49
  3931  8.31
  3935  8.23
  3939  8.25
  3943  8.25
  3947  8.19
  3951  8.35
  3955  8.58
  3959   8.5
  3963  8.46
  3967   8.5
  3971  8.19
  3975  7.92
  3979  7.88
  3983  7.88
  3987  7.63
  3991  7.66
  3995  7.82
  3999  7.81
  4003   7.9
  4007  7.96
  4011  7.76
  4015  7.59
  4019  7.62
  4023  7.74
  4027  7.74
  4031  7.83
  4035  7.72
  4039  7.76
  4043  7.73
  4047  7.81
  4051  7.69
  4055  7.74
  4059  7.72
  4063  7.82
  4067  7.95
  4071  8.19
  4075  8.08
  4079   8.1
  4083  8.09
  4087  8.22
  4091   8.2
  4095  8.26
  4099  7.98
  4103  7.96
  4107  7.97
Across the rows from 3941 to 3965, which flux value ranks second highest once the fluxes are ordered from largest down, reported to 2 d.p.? 8.50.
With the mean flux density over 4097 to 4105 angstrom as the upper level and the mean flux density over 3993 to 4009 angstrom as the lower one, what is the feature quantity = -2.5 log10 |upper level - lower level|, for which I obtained 2.5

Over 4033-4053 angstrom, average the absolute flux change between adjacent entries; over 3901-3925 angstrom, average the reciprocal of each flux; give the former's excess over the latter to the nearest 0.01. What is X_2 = -0.05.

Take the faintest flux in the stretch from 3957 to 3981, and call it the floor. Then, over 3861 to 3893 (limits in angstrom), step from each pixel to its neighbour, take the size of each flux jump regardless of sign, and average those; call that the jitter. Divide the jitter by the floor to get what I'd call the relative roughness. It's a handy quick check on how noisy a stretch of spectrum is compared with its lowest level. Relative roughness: 0.0214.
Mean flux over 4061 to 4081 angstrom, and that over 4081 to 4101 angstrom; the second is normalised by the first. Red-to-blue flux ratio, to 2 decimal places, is 1.02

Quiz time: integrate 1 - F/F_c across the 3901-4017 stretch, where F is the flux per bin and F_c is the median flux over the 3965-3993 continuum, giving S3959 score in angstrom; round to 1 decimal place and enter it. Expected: -4.7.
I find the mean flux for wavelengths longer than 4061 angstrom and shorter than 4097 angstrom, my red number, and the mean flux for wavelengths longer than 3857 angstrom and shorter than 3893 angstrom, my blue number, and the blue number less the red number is 1.1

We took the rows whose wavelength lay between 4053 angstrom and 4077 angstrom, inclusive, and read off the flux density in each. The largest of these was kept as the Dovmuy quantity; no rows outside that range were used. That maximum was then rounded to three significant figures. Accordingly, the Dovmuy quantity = 8.19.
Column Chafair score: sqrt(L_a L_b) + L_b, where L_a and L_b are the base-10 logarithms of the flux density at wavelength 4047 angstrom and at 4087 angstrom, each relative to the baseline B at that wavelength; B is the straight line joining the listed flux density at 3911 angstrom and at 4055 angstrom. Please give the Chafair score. 0.044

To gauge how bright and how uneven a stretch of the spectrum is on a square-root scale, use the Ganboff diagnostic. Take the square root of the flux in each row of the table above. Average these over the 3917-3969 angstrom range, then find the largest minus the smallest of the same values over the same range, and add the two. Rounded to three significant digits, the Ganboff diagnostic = 2.99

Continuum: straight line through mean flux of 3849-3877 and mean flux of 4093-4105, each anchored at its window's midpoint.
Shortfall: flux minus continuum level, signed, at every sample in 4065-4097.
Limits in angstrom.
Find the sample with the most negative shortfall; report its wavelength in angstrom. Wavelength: 4067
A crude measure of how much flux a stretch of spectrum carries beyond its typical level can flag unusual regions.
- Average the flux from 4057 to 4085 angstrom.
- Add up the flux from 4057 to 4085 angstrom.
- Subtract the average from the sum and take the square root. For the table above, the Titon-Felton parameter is 6.93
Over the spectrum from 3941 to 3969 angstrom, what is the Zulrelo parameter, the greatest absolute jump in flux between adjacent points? 0.23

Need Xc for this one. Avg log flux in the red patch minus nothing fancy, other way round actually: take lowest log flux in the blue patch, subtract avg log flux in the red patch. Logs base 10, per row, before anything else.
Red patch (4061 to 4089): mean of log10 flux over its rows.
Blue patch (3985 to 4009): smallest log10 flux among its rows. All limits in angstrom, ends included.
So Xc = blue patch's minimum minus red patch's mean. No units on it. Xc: -0.024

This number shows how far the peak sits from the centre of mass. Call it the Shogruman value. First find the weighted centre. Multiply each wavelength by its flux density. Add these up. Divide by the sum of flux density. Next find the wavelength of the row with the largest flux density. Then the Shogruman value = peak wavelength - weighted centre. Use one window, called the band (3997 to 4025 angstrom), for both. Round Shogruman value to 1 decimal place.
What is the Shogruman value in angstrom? -3.9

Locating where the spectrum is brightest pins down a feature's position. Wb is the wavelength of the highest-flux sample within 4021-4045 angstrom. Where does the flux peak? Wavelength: 4031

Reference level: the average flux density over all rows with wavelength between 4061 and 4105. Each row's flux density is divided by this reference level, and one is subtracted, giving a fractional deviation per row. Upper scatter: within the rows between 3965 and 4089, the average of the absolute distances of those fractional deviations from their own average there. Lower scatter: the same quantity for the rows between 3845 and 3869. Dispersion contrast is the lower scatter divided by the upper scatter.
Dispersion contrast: 1.2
